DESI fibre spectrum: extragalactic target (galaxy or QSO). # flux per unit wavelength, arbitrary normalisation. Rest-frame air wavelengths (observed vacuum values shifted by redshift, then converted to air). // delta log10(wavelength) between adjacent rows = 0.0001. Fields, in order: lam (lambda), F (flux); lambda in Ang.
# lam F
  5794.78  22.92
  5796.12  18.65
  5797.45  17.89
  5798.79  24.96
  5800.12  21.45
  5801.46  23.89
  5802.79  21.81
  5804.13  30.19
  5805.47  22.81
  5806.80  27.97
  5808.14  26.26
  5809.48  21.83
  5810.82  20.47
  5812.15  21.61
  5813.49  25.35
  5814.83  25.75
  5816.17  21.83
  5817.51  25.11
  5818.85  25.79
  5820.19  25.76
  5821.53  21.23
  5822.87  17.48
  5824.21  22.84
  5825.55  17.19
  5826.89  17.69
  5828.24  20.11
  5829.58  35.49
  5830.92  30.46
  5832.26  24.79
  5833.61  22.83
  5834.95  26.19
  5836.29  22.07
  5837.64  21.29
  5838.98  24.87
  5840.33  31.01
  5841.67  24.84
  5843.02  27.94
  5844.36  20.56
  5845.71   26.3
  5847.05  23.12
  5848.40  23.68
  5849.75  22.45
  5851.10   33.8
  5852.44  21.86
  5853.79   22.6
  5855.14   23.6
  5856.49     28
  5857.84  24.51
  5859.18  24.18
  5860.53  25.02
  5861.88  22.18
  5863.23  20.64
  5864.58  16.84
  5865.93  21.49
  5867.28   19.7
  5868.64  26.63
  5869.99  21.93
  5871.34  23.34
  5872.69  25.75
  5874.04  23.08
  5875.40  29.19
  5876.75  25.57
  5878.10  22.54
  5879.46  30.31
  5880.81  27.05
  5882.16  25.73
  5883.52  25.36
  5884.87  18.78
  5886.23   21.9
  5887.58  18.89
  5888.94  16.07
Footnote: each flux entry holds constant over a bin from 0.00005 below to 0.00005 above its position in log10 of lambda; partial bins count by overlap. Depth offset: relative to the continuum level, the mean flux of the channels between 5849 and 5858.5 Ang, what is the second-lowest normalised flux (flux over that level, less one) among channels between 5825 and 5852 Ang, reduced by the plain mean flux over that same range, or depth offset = -25.1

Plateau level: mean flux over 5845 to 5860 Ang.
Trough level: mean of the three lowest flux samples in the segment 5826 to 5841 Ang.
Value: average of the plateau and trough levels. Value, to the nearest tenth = 22.3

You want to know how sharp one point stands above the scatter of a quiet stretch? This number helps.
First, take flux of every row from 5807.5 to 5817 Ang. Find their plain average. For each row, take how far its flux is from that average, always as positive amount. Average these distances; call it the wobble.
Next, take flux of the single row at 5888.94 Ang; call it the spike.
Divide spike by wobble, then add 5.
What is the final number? 12.5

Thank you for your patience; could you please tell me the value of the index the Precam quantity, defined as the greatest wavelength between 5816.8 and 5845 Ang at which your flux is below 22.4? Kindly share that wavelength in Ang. 5844.36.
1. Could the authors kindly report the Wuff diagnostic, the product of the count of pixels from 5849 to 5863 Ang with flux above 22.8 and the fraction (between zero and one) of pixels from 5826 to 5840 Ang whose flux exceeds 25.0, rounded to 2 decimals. 1.80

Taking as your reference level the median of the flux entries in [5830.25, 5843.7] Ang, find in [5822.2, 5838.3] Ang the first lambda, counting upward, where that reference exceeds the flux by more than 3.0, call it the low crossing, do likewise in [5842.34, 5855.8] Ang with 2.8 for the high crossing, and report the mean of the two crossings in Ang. 5833.6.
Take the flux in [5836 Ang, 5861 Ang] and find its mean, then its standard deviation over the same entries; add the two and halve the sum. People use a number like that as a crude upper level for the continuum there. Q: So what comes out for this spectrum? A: 14.1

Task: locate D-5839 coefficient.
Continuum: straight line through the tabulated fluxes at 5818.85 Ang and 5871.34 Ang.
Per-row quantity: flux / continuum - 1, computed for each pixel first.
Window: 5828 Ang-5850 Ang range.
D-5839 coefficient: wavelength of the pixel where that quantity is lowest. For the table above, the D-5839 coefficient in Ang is 5828.24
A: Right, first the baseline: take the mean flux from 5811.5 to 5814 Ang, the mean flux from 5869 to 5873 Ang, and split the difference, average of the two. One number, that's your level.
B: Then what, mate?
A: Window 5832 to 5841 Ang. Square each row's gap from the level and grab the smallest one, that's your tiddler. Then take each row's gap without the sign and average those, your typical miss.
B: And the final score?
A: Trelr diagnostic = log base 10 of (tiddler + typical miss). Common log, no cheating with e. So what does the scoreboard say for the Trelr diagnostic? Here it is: 0.48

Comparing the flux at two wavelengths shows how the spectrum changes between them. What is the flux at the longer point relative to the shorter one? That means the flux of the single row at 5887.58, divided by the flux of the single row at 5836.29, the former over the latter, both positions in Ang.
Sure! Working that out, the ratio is 0.86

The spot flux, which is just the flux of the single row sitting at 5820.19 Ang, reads 25.76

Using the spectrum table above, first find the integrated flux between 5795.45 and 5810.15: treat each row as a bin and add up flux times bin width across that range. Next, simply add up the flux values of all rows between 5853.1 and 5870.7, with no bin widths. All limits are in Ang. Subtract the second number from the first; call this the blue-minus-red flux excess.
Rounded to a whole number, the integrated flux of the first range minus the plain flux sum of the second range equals 47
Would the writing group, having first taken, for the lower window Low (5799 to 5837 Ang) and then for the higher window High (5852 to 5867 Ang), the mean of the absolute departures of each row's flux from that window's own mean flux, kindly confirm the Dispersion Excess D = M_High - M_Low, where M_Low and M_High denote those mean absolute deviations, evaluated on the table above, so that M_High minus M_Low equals -1.1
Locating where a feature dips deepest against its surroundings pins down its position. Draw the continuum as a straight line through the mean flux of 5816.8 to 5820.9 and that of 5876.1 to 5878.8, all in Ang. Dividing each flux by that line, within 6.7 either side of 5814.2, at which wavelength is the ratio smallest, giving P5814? 5810.82 Ang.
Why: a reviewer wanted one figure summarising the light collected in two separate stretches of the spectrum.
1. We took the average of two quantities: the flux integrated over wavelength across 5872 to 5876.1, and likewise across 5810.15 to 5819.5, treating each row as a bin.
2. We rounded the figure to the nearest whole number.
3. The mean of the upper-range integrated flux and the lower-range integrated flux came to 164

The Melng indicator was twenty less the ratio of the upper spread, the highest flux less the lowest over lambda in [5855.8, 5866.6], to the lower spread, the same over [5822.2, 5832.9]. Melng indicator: 19.4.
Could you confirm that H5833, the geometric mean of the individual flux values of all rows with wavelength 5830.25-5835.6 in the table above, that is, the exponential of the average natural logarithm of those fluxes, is 25.9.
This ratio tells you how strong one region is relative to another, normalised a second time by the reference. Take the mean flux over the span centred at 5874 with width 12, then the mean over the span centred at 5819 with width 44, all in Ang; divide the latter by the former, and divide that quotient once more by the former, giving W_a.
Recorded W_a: 0.037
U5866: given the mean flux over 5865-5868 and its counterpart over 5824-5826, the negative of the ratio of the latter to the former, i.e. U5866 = -0.97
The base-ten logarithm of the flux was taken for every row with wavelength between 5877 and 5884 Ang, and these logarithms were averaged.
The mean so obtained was 1.42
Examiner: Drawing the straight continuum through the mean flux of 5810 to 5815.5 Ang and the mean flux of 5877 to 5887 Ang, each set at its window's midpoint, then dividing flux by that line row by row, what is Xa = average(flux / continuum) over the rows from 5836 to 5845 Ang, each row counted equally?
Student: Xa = 1.04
